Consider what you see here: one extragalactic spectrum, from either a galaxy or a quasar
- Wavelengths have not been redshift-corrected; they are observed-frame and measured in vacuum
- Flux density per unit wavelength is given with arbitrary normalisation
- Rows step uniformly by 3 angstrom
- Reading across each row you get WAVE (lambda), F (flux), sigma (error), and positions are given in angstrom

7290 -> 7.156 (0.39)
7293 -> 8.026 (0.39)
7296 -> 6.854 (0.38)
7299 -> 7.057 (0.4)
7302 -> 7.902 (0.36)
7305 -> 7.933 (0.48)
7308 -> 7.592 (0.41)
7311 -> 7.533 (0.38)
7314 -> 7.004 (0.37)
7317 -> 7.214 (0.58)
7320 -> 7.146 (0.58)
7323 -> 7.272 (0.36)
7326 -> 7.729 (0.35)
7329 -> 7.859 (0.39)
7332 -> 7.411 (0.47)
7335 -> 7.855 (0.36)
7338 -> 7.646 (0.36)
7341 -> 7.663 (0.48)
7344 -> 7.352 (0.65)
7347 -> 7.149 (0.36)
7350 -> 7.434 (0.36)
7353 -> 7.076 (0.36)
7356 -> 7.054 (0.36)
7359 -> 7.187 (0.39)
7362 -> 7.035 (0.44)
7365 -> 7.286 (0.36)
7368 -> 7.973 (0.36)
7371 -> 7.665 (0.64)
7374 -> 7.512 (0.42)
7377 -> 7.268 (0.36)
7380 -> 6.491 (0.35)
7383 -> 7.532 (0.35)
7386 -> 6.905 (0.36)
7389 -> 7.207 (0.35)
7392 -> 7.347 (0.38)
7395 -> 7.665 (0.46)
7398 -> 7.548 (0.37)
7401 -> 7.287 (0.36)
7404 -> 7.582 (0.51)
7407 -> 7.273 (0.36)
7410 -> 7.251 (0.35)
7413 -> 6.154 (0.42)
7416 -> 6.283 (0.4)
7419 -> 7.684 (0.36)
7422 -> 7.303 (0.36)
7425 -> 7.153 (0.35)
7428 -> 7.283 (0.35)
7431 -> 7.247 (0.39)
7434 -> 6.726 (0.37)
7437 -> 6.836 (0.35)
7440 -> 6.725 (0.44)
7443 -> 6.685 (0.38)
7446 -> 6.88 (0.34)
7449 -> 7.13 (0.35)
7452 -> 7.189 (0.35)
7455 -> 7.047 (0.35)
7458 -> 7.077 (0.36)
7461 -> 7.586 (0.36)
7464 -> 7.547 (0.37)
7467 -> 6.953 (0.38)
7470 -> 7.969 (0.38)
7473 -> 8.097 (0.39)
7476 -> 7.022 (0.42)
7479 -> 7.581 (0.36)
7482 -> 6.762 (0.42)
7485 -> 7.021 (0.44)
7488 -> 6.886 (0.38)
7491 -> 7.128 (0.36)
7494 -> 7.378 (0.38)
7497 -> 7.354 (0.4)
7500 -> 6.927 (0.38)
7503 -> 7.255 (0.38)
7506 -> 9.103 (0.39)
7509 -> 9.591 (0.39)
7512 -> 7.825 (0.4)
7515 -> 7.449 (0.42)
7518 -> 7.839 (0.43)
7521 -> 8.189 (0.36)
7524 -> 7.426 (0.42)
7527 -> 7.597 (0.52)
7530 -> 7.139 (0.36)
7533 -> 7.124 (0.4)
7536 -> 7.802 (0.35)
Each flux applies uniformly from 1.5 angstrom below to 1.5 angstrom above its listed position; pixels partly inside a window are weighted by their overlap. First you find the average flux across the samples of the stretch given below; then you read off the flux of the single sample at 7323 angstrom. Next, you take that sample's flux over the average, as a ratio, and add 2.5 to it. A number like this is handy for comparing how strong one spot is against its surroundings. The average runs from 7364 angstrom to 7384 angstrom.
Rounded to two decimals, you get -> 3.48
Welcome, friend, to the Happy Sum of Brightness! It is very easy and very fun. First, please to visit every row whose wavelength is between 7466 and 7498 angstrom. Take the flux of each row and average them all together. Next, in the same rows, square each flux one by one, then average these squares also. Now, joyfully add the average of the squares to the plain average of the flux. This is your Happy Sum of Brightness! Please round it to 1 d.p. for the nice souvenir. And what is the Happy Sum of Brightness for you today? 60.6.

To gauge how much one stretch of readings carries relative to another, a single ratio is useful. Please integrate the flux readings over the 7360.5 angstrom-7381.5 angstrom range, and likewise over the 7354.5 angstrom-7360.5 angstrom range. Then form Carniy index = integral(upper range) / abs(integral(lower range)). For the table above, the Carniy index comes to 3.6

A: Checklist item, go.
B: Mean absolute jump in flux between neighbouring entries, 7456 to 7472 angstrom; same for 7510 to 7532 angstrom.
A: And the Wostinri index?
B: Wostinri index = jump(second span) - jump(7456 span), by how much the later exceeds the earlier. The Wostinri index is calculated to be -0.12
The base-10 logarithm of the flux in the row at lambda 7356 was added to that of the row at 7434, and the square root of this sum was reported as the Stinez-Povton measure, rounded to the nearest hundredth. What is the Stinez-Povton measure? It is 1.29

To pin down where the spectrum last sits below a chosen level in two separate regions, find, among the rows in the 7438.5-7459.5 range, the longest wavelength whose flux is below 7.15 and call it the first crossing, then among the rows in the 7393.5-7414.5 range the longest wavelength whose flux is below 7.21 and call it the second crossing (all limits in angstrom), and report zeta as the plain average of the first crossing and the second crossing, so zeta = 7435.5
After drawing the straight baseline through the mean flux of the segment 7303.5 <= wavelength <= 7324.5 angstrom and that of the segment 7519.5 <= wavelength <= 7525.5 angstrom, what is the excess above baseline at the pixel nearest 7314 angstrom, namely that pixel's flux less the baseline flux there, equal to -0.4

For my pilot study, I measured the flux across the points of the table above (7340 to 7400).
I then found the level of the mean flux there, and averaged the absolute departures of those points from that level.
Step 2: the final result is 0.25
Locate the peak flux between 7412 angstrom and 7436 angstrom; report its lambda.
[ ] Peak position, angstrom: 7419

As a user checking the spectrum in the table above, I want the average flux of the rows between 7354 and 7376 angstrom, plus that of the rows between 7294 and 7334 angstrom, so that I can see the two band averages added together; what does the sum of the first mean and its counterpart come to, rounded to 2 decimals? 14.81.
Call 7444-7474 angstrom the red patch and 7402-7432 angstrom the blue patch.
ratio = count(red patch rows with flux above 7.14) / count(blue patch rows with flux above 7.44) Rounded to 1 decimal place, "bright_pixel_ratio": 2.5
